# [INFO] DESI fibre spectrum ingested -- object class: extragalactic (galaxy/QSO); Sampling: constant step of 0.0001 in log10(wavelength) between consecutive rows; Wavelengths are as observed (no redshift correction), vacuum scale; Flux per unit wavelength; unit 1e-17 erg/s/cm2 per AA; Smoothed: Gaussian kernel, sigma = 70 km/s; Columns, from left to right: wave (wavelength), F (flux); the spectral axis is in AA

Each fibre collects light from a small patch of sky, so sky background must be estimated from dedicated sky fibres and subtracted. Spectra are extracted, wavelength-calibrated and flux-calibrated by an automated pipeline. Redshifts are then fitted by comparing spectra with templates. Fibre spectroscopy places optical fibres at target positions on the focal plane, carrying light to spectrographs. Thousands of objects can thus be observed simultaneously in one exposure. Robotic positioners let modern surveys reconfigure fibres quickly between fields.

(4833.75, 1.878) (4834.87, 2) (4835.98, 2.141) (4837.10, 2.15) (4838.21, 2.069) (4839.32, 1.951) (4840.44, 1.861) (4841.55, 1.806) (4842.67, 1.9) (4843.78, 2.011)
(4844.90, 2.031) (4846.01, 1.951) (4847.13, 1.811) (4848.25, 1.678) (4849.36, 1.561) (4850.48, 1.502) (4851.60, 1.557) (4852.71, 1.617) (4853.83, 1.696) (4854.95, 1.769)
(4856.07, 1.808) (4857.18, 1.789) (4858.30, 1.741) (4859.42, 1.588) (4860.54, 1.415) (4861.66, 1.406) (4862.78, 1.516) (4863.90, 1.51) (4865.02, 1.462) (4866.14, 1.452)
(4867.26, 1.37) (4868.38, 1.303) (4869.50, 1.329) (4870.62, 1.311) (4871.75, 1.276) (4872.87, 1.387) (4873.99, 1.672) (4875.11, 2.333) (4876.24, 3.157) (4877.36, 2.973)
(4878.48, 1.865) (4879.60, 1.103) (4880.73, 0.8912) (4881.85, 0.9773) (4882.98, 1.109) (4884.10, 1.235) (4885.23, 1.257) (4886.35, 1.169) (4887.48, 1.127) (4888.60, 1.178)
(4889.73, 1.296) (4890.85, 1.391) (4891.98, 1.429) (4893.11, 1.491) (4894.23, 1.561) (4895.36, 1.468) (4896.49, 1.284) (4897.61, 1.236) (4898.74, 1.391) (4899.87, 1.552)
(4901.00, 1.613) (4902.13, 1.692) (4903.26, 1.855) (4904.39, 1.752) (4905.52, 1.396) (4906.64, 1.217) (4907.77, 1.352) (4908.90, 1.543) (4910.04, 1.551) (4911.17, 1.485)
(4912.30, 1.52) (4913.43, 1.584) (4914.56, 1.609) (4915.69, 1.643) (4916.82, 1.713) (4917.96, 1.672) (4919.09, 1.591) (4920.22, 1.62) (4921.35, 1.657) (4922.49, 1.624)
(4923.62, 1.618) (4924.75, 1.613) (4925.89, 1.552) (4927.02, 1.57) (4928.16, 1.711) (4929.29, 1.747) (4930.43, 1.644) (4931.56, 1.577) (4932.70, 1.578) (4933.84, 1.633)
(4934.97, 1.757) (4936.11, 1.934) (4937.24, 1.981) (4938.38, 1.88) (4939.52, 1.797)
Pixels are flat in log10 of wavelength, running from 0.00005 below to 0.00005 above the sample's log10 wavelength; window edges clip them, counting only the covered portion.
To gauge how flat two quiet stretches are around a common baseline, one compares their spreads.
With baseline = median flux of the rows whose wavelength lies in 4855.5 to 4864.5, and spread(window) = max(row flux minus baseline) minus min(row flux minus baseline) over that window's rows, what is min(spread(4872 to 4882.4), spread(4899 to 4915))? 0.64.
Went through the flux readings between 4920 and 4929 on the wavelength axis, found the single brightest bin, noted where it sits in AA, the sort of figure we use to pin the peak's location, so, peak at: 4928.16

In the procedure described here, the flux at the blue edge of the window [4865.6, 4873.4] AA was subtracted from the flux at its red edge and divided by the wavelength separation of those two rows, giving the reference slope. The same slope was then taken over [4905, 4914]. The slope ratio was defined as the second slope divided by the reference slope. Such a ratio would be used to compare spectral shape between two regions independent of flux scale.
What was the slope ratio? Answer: -2.5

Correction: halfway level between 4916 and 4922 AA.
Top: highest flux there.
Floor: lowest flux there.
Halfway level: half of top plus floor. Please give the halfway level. 1.65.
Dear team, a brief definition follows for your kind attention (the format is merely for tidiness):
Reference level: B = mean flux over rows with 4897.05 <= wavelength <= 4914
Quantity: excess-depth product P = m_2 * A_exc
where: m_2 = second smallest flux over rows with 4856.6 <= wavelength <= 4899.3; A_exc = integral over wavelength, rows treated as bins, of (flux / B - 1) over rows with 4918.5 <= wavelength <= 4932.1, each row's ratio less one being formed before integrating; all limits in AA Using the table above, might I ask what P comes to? 1.0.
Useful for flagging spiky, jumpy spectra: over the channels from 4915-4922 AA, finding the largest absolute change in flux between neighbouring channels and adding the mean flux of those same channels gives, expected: 1.73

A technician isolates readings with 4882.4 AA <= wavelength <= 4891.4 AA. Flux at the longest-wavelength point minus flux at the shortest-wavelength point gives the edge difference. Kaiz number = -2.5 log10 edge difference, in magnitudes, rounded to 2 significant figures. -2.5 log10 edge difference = 1.4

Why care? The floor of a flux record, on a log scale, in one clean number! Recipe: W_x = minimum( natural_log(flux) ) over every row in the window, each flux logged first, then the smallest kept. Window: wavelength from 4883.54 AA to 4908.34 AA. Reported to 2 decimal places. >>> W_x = 0.12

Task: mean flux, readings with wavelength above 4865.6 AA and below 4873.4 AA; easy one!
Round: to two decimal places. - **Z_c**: 1.35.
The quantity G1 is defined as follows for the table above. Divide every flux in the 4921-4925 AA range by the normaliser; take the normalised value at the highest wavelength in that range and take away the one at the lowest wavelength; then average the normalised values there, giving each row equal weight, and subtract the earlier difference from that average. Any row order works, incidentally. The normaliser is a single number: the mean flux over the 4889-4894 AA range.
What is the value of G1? 1.19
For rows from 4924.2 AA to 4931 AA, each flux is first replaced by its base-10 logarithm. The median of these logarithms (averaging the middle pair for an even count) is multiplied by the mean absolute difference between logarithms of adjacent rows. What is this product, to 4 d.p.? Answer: 0.0040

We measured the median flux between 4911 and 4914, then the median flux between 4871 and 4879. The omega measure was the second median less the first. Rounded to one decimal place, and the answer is 0.3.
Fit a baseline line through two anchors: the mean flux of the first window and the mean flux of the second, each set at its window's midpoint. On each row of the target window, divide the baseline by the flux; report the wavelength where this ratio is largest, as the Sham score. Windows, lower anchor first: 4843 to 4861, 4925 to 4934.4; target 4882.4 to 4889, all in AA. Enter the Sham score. 4882.98 AA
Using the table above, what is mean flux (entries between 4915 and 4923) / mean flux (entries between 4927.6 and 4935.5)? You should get 0.99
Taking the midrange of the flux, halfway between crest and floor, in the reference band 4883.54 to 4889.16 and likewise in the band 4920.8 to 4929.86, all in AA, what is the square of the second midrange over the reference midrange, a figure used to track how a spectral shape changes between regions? 1.9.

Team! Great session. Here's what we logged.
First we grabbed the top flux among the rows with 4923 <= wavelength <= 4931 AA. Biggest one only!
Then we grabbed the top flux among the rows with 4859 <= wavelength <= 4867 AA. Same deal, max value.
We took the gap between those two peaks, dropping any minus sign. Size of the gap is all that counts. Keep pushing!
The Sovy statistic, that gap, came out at 0.16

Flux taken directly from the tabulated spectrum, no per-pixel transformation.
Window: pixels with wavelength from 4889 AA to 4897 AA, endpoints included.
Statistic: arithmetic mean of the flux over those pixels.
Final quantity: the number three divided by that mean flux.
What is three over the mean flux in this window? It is 2.12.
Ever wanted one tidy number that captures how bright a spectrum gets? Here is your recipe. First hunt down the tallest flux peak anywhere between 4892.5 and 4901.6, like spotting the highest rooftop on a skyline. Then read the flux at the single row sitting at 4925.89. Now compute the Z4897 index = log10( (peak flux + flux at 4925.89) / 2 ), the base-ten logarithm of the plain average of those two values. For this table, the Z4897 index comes 0.199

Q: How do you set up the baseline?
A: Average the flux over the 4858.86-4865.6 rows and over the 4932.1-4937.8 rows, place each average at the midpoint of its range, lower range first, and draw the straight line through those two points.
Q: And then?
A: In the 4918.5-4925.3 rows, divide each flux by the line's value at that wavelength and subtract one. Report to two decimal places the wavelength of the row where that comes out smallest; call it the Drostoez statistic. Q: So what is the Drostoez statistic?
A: 4919.09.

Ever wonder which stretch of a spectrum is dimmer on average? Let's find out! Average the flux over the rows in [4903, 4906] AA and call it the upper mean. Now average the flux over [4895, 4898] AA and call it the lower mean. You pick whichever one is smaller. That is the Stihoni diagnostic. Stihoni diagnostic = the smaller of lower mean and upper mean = 1.33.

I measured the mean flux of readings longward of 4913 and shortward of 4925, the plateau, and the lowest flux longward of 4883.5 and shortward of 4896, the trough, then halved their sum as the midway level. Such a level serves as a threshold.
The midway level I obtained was 1.38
